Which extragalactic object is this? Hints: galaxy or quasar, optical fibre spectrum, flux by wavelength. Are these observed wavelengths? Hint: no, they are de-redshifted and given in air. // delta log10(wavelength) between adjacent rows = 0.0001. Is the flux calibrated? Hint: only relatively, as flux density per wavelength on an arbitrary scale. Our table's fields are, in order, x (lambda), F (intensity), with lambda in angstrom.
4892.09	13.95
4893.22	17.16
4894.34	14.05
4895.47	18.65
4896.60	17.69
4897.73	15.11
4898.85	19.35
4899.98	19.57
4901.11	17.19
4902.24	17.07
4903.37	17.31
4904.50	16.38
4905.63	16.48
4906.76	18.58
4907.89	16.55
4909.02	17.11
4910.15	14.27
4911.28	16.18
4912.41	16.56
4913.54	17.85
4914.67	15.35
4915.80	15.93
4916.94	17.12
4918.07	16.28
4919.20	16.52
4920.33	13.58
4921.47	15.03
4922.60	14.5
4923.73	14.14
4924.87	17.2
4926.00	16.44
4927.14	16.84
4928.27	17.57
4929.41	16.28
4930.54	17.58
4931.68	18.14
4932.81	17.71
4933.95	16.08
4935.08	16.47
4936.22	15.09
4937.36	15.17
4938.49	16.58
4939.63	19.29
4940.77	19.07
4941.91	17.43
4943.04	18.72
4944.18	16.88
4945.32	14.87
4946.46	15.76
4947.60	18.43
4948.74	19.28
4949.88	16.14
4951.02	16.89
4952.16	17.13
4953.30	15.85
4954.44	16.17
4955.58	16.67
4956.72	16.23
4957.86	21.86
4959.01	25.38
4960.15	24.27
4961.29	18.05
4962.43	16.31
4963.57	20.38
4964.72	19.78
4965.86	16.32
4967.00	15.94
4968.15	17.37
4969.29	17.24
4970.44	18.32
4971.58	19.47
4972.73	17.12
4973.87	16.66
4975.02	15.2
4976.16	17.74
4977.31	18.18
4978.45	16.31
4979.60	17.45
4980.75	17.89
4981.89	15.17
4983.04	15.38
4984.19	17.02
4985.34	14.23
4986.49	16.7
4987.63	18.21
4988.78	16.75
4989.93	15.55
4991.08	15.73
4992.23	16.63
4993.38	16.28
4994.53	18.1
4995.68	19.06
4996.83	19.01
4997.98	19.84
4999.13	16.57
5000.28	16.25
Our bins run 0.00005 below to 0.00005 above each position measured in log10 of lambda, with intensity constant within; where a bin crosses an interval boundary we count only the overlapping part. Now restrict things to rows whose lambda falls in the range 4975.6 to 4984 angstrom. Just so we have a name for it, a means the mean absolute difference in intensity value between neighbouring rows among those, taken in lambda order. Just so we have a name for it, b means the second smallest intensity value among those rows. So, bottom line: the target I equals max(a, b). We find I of 15.4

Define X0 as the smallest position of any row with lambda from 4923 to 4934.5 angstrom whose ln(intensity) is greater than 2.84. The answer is 4924.87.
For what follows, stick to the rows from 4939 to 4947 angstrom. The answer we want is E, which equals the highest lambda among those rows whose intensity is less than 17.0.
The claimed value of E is 4946.46 angstrom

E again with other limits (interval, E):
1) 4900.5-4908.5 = 4907.89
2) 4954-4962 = 4956.72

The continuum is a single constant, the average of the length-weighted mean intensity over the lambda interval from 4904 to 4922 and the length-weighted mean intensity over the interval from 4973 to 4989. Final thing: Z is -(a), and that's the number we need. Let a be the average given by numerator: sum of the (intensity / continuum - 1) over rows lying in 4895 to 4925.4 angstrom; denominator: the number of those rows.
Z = -0.01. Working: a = 0.01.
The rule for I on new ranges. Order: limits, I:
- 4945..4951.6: 15.8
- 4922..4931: 14.5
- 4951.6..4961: 16.2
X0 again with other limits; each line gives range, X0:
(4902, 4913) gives 4903.37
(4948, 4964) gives 4948.74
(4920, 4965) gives 4924.87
